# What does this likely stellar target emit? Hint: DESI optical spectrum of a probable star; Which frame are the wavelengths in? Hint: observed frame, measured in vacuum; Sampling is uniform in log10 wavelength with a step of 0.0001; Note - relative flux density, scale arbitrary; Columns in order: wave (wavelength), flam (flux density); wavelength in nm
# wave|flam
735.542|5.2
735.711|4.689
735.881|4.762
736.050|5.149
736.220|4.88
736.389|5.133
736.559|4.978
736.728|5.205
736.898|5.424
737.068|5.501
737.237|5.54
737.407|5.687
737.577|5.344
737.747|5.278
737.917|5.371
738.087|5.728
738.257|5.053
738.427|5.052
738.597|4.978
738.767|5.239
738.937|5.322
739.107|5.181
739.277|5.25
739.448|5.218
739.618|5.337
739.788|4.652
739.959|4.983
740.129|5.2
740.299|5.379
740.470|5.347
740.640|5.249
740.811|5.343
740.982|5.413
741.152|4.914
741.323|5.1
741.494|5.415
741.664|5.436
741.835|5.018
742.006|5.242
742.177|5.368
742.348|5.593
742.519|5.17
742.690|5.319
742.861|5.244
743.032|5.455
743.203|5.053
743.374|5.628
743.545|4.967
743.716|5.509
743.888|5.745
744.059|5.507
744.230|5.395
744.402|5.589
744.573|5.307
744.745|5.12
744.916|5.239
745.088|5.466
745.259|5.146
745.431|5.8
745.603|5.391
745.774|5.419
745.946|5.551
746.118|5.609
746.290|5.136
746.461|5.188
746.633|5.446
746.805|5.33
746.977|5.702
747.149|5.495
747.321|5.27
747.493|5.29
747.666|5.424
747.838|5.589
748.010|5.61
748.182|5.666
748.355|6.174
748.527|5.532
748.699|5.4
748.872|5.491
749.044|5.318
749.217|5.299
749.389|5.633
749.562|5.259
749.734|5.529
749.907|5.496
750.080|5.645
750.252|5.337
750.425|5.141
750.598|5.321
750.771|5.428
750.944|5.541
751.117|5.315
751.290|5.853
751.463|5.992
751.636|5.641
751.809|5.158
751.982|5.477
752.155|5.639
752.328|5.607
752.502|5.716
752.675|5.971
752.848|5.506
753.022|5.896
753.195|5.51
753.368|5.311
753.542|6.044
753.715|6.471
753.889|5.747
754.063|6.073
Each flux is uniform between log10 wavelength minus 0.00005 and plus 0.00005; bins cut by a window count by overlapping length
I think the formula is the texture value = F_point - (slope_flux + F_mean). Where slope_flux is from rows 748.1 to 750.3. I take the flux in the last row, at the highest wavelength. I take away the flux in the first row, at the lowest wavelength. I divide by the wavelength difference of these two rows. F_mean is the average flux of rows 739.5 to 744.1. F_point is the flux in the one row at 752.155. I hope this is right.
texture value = 0.52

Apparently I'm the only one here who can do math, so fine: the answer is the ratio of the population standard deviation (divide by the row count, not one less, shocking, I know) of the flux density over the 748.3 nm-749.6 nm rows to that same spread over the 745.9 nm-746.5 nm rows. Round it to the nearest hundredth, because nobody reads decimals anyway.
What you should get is 1.31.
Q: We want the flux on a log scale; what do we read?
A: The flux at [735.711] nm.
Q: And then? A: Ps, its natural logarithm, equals 1.55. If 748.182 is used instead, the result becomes 1.73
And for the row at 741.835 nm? 1.61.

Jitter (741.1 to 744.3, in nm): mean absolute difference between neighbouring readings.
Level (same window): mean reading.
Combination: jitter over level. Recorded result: 0.054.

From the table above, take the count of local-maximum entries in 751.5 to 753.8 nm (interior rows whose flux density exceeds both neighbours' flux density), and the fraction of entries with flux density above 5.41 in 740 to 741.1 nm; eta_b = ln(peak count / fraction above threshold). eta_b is 2.9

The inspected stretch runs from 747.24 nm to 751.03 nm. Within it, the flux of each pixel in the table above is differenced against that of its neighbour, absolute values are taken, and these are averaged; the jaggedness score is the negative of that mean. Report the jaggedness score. -0.192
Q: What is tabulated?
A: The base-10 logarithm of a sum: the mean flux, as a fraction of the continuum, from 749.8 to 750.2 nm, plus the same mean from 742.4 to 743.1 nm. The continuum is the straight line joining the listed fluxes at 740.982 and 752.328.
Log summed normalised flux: 0.295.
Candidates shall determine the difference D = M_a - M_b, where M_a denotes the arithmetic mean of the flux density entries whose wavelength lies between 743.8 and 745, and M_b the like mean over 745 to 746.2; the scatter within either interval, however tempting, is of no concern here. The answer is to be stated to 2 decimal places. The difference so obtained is -0.07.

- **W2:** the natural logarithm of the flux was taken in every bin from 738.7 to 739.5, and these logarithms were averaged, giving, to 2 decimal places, 1.66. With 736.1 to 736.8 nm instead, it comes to 1.62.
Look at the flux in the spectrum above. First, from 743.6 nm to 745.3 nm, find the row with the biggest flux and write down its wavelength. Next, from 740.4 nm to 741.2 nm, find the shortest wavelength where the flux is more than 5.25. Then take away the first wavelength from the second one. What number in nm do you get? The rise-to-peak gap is -3.42 nm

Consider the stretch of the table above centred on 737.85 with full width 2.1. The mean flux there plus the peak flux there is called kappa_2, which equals 11.1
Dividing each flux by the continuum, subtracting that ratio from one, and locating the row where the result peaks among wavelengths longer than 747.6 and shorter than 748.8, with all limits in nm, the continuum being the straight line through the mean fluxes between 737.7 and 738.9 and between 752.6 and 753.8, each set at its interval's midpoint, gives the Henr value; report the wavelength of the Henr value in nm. 748.699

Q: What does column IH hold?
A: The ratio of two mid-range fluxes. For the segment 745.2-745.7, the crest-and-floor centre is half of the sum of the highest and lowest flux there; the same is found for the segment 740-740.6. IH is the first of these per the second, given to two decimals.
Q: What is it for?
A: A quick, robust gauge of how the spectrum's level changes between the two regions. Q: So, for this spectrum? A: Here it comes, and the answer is 1.03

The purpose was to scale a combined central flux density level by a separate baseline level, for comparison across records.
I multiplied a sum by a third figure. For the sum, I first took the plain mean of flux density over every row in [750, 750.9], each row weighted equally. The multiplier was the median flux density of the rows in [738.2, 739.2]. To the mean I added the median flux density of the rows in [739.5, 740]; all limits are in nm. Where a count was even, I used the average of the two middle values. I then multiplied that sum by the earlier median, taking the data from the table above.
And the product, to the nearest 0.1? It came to 53.0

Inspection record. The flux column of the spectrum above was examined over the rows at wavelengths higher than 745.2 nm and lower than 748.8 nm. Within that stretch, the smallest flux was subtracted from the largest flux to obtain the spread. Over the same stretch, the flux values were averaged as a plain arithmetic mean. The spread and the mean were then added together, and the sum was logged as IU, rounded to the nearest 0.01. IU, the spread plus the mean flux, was 6.52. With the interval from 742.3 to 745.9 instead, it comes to 6.22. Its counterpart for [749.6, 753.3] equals 6.41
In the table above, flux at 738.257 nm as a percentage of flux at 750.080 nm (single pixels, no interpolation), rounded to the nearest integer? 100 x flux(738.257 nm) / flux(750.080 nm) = 90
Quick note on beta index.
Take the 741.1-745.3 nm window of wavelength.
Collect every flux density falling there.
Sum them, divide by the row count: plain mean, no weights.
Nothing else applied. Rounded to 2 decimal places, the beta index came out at 5.32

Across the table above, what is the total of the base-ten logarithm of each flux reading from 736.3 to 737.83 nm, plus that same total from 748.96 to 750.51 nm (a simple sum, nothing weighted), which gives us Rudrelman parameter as 13.1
